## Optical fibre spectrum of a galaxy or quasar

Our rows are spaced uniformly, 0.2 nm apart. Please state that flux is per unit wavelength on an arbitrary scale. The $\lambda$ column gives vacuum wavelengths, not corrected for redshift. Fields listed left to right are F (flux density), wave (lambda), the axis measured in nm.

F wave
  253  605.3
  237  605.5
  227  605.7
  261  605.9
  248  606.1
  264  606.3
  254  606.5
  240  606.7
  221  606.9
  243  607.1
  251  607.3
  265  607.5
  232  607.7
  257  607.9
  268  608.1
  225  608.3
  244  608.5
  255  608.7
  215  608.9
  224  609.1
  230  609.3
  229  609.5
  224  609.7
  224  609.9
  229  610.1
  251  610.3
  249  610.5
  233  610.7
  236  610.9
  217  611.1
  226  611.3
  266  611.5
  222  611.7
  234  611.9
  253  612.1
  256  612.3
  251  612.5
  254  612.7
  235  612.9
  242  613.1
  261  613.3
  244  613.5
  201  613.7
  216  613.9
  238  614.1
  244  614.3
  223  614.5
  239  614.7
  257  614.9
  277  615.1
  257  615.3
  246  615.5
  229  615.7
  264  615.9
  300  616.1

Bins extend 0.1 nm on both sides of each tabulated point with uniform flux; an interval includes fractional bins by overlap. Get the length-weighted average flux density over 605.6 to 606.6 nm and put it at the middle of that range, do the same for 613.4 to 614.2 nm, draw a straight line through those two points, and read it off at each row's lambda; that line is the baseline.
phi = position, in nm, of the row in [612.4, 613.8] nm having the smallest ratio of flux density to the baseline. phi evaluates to 613.7 nm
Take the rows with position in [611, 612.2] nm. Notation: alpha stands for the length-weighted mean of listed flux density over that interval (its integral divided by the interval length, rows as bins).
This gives 236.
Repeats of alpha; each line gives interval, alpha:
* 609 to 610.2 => 227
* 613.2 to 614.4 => 234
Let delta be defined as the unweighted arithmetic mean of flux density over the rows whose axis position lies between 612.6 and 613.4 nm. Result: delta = 248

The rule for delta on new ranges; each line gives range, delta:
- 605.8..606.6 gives 257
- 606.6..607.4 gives 239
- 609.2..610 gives 227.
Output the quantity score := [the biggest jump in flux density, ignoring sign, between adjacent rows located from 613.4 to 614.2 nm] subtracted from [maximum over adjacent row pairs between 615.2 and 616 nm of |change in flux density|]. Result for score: -8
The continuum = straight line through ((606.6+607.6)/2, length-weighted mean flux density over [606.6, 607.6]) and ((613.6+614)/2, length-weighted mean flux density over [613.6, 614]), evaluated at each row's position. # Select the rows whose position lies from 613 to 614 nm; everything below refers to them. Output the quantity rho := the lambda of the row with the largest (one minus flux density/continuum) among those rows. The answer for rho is 613.7 nm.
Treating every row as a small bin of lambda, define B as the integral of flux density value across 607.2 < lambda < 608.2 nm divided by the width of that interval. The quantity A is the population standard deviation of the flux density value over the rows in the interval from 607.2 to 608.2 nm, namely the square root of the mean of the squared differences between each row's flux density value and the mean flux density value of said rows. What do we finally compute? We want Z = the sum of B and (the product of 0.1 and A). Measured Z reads 256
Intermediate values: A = 13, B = 255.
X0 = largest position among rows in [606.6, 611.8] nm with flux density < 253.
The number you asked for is 611.7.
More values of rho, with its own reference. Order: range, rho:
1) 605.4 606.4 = 605.7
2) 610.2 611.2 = 611.1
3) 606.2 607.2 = 606.9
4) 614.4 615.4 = 614.5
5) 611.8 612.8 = 611.9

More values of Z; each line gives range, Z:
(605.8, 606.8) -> 254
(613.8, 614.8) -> 233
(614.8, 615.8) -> 255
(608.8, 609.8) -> 225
